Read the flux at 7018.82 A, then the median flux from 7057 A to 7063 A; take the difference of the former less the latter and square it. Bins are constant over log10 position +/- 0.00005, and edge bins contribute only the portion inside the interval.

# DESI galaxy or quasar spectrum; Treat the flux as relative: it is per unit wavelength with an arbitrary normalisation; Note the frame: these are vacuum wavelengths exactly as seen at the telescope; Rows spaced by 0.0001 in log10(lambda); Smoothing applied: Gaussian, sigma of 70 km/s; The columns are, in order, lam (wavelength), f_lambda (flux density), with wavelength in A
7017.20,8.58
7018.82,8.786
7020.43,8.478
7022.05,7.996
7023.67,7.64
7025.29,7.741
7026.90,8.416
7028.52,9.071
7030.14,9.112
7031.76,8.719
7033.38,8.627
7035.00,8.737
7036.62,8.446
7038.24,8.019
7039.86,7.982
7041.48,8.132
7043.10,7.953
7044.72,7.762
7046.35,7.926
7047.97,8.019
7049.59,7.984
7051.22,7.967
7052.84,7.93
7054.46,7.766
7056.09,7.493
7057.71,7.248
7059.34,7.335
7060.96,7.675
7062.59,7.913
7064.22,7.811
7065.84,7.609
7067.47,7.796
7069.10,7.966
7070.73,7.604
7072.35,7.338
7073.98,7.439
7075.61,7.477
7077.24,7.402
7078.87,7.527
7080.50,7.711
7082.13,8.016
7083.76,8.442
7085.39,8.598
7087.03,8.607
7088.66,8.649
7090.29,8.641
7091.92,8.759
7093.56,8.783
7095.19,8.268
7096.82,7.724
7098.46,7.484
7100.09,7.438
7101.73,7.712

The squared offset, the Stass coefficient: 1.6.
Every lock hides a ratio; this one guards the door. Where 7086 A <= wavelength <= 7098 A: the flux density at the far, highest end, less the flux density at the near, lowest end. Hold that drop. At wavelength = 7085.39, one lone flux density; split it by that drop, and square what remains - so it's 95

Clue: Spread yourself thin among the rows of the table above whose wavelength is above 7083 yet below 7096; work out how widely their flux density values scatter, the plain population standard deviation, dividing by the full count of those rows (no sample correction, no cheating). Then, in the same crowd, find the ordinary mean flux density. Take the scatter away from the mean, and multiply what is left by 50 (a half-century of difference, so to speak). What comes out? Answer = 422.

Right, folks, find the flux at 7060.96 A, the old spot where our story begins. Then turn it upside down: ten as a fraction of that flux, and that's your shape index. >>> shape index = 1.30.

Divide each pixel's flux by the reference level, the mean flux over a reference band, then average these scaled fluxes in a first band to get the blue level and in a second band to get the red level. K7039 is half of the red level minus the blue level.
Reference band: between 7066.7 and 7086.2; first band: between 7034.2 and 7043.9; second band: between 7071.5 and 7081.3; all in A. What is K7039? -0.05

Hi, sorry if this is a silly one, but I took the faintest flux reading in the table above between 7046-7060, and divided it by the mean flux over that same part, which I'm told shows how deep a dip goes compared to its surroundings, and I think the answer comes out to 0.936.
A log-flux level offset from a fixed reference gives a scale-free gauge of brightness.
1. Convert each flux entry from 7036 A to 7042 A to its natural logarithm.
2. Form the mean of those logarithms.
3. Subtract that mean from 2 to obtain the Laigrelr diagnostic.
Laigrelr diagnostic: -0.10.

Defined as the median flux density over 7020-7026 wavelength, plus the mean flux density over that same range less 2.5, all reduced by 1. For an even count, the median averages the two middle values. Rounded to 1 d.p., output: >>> 12.3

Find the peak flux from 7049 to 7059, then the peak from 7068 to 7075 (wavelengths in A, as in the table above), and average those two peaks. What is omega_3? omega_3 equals 8.0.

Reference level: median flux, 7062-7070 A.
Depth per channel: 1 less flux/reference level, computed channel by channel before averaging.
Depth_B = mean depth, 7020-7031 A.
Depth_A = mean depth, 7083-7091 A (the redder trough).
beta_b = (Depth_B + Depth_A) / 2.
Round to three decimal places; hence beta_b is -0.084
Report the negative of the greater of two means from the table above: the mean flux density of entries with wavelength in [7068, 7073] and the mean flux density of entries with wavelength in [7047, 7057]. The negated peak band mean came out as -7.86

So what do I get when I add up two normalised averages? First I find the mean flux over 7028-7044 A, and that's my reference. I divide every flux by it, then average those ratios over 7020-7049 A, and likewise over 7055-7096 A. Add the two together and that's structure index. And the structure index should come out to 1.91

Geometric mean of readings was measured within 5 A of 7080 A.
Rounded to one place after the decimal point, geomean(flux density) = 7.8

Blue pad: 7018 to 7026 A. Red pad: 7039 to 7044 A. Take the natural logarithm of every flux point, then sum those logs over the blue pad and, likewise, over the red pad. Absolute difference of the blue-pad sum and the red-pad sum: 4.2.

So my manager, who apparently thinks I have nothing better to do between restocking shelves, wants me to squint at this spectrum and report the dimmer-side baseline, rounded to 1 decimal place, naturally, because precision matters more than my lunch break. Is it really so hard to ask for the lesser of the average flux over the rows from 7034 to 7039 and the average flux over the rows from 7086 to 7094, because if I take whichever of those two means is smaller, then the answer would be 8.4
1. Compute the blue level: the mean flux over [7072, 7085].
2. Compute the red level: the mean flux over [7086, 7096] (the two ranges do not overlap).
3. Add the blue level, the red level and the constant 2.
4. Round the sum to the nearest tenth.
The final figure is 18.3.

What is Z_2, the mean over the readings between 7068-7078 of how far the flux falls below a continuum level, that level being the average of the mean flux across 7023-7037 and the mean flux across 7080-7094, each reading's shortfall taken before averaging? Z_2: 0.95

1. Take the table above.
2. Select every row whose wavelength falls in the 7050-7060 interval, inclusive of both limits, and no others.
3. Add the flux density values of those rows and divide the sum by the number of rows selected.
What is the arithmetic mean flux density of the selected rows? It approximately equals 7.6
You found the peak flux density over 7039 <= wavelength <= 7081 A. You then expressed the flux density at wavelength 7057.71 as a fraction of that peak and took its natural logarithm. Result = -0.12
